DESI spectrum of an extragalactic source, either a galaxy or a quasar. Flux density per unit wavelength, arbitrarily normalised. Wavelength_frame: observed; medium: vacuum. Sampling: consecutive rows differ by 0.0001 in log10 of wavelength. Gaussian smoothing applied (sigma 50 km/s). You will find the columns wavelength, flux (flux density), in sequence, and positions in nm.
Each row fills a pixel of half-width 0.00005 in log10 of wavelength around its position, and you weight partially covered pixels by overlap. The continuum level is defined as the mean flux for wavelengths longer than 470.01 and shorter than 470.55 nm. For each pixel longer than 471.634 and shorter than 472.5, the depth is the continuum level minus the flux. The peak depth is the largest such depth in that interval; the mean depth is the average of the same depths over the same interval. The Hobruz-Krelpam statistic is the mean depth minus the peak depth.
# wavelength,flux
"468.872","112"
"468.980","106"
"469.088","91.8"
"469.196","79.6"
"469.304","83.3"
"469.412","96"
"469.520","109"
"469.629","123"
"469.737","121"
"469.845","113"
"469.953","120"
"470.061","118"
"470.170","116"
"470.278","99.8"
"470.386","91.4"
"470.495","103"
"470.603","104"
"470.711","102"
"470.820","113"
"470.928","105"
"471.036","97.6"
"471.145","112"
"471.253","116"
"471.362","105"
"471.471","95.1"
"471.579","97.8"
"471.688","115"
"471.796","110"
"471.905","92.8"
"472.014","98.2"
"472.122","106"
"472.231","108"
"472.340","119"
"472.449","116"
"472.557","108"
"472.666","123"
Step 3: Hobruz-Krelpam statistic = -15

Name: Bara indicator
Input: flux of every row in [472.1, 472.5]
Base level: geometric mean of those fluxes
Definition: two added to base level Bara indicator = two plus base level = 114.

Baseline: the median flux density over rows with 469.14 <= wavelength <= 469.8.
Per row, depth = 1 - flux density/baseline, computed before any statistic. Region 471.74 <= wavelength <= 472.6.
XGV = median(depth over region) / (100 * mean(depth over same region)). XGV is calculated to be 0.012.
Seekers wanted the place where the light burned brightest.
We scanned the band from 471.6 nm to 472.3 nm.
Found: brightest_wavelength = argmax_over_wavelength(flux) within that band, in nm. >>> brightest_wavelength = 471.688 nm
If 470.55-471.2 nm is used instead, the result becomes 470.820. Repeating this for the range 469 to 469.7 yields 469.629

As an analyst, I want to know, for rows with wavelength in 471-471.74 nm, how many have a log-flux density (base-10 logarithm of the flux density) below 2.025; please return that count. 4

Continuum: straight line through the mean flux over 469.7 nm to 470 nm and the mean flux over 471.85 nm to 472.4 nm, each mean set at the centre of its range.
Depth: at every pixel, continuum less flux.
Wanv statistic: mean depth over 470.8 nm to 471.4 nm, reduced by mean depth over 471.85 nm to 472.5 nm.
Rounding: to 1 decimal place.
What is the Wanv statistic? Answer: 4.9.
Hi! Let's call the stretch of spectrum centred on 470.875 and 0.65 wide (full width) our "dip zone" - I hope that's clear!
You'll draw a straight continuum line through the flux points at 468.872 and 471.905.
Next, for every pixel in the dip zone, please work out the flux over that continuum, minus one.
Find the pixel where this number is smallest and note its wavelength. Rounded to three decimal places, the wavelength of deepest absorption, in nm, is 471.036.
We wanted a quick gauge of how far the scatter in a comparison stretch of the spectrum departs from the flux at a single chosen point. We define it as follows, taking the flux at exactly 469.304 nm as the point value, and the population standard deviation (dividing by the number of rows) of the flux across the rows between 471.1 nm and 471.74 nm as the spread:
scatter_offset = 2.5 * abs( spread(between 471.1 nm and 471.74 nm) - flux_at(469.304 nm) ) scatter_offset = 188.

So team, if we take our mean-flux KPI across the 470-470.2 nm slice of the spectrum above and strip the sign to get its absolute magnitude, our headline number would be 117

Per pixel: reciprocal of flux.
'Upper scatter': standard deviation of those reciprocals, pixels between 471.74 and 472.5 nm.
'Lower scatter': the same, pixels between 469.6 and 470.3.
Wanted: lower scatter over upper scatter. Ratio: 0.76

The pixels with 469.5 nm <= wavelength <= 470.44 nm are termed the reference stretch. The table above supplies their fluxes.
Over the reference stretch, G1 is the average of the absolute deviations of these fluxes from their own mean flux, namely 8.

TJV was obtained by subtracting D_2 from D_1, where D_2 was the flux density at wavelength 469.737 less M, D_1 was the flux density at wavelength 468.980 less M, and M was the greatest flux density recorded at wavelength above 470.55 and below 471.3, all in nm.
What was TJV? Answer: -15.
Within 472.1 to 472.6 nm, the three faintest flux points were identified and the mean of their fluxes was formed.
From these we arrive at 107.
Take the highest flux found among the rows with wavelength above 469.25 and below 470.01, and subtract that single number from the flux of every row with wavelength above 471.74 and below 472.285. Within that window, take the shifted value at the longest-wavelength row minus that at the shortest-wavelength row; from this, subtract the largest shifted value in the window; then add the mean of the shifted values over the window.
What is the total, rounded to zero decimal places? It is -9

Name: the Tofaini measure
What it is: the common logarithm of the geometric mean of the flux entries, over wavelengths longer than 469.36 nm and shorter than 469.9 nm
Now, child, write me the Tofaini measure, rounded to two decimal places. 2.05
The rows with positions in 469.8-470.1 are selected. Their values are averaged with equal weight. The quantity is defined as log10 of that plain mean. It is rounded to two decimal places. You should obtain 2.07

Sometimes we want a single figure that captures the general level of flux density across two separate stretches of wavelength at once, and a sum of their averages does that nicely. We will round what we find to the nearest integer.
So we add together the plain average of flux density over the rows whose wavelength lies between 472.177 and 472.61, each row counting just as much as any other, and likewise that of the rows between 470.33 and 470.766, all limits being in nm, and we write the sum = 213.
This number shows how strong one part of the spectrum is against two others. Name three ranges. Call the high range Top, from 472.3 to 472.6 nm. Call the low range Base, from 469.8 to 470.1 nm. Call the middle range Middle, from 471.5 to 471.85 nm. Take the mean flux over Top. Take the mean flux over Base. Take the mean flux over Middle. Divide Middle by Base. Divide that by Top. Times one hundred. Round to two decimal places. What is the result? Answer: 0.80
